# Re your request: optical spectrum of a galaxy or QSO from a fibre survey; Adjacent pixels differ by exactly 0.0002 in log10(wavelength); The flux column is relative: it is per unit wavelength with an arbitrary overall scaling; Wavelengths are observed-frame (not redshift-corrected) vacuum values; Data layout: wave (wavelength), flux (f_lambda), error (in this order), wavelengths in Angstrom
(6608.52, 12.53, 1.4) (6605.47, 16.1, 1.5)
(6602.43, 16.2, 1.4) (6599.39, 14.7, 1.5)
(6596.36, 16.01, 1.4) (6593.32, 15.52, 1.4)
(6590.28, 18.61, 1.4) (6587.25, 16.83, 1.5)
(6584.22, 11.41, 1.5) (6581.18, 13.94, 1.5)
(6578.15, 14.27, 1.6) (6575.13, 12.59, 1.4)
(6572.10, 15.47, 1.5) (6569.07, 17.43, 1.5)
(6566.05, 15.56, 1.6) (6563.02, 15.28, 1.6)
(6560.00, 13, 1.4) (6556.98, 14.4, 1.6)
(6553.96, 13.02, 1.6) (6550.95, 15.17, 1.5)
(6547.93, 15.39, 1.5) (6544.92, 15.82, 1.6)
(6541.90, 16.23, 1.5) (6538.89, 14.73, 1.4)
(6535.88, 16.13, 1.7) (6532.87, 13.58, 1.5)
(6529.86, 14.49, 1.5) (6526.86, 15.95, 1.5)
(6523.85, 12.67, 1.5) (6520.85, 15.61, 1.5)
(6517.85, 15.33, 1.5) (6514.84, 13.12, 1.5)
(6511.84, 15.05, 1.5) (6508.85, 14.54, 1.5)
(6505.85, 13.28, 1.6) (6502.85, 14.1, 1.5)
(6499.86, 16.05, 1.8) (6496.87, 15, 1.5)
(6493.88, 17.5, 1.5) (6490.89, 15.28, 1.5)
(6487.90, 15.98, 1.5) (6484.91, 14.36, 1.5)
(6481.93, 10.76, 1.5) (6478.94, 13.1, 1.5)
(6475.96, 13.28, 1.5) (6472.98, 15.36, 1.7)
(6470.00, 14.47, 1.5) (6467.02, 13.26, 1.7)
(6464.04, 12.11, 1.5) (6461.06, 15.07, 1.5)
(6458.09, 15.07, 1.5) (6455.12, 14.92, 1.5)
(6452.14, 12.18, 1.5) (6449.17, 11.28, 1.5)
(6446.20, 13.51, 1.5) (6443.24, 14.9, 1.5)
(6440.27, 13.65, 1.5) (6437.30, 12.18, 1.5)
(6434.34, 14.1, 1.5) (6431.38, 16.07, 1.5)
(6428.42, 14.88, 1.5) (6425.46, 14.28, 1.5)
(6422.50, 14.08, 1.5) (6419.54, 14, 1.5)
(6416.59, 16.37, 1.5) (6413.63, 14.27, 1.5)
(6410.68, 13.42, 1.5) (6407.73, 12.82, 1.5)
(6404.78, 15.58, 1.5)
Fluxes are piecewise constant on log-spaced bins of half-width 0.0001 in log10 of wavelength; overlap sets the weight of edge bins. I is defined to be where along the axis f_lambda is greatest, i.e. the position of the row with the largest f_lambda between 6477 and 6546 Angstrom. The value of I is 6493.88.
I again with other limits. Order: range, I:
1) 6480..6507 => 6493.88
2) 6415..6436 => 6416.59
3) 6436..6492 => 6487.90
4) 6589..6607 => 6590.28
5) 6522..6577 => 6569.07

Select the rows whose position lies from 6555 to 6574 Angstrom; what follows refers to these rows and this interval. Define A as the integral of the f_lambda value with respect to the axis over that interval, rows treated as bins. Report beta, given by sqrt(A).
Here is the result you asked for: 16.9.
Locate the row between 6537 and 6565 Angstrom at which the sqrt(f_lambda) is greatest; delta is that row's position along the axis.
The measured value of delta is 6541.90 Angstrom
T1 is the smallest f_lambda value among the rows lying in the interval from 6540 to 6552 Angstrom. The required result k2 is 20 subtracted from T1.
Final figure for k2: -4.8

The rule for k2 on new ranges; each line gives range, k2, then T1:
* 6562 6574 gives -4.7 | 15.28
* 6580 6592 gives -8.6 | 11.41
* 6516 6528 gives -7.3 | 12.67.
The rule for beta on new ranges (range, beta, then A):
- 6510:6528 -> 16.2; 263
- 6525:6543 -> 16.5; 272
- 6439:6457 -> 15.6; 242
